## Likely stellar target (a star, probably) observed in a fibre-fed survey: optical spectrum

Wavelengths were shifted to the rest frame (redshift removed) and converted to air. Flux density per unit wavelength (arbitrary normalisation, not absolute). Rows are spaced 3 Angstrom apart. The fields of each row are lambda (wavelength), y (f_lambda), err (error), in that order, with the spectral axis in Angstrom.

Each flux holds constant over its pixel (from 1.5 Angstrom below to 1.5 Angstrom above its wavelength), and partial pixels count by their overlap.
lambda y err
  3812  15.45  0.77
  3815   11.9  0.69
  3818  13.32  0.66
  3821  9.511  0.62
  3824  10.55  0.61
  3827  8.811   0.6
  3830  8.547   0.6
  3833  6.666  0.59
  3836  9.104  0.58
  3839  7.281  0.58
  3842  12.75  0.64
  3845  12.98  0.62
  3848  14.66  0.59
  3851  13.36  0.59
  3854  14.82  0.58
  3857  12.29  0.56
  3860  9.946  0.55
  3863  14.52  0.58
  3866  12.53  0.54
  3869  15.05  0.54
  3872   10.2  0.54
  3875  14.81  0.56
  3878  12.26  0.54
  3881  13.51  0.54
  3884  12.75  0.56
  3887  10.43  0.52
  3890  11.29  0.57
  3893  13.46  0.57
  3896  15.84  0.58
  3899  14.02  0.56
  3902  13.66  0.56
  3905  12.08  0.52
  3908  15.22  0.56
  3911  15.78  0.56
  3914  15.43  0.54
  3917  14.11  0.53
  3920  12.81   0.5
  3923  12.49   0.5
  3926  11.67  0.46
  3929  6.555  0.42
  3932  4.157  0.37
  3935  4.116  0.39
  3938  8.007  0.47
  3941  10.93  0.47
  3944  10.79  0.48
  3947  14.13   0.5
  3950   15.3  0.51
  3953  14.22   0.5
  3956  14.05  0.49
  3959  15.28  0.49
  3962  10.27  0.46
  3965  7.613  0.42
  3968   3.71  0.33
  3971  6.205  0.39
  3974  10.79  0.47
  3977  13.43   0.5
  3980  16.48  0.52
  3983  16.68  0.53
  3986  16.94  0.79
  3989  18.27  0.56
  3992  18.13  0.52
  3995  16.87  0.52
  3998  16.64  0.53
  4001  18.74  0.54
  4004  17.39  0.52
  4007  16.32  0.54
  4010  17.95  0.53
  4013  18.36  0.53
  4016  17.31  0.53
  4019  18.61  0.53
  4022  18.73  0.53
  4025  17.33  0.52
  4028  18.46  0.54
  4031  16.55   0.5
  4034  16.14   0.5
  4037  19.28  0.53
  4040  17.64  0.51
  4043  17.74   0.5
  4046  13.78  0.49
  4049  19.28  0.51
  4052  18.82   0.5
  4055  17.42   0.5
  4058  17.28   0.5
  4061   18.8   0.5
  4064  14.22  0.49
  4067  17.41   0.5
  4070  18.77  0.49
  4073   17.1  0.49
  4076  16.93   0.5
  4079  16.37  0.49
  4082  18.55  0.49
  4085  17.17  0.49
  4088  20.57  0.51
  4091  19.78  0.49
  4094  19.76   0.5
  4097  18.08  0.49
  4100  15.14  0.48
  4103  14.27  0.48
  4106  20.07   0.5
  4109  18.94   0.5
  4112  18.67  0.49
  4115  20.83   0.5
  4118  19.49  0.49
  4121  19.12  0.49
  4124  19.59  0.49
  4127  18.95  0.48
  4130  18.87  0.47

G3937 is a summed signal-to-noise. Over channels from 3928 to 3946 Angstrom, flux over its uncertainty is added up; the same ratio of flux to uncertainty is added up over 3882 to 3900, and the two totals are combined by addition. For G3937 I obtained 239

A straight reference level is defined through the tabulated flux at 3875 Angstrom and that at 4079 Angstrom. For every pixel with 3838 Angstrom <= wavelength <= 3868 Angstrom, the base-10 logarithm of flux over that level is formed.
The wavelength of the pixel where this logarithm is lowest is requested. 3839 Angstrom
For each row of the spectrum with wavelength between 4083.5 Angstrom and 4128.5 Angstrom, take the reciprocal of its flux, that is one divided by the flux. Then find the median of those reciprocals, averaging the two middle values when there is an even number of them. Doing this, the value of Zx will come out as 0.0523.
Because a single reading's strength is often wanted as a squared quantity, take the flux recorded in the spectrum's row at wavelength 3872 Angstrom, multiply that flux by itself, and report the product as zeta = 104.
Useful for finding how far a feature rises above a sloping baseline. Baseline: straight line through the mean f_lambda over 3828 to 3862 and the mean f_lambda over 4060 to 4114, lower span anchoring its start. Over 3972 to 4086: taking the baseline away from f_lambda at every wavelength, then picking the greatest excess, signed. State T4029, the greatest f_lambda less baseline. 3.3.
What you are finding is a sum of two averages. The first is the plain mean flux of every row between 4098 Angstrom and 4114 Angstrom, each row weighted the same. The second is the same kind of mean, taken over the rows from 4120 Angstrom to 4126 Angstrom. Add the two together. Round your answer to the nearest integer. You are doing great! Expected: 37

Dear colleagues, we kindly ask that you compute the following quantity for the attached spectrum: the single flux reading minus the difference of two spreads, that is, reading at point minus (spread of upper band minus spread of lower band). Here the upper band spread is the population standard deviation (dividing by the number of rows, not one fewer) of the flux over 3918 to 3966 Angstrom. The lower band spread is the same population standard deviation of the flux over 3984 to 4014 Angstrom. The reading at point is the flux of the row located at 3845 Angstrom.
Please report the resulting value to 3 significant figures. 10.2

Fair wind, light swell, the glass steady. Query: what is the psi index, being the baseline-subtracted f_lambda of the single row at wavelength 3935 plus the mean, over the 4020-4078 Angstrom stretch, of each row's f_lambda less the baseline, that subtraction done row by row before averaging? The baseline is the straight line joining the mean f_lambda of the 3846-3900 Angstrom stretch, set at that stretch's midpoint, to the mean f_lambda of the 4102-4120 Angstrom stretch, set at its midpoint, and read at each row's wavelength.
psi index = -10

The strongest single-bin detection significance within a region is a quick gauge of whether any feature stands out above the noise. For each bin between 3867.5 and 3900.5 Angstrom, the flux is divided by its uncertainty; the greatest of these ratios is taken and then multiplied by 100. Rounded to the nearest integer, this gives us 2787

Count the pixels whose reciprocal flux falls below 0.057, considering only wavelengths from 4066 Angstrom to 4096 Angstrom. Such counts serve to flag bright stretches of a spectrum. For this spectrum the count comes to 5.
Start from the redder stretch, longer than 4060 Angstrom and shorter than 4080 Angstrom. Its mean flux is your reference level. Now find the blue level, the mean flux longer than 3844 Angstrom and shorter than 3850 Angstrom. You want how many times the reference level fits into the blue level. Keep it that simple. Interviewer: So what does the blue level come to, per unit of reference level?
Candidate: 0.81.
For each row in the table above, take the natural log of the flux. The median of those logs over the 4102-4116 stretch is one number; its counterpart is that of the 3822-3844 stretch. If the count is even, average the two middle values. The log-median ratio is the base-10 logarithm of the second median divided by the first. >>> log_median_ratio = -0.13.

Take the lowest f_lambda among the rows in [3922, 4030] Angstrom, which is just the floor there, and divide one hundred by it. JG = 27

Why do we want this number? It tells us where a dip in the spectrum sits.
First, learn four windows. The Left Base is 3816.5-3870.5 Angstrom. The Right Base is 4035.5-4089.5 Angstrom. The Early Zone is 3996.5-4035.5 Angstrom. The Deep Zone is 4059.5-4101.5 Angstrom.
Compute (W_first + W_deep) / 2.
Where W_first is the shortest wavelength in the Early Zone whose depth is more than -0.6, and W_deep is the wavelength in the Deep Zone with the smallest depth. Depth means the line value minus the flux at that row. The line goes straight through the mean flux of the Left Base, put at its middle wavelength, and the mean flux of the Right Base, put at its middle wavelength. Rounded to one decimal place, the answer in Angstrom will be 4047.5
